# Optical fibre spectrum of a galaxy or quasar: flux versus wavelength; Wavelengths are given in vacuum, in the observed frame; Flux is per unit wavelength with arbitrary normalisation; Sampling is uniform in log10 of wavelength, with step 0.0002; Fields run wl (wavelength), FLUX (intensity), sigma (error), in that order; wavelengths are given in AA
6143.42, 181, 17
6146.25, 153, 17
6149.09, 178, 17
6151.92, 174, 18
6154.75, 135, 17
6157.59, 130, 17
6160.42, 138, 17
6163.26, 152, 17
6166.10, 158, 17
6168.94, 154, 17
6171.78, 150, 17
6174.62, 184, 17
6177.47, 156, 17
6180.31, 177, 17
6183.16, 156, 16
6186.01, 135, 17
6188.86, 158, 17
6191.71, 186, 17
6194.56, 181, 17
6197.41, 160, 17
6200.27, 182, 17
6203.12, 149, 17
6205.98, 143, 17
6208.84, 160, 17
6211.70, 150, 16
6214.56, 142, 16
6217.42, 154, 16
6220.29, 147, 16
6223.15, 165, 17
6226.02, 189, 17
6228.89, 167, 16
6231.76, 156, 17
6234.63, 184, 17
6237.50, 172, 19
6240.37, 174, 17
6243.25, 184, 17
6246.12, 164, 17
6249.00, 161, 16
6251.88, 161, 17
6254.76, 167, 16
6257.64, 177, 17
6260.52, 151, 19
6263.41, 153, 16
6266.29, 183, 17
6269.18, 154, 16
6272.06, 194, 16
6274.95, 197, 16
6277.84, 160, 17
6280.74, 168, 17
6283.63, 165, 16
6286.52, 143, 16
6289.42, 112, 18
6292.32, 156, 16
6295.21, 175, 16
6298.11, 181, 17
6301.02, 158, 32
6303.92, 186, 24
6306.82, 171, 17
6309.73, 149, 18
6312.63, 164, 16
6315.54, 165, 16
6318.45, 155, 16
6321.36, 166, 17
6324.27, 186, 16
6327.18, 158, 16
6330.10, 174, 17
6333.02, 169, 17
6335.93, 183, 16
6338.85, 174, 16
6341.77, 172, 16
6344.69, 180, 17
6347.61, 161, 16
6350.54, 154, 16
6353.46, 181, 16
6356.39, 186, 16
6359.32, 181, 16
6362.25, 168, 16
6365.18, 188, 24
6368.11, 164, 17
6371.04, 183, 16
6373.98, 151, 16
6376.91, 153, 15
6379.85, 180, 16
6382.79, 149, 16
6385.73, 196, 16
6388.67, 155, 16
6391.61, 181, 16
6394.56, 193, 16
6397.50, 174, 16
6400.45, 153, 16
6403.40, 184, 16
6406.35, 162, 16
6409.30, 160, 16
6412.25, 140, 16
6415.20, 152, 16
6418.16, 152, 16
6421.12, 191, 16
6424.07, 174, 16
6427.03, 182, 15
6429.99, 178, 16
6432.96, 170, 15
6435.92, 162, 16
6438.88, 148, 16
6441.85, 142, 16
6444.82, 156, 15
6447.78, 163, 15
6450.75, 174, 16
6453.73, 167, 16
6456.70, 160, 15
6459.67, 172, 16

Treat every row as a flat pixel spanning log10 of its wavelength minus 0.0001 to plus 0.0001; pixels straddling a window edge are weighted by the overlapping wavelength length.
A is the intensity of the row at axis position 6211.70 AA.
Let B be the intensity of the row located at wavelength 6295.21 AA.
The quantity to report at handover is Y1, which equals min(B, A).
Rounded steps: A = 150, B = 175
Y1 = 150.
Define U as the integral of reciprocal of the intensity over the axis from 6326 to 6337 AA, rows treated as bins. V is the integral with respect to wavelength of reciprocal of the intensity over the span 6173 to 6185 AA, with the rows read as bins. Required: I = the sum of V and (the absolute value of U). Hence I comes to 0.137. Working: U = 0.065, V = 0.0724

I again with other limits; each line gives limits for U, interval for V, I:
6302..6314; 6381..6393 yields 0.144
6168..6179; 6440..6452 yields 0.145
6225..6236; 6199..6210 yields 0.134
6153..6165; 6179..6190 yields 0.157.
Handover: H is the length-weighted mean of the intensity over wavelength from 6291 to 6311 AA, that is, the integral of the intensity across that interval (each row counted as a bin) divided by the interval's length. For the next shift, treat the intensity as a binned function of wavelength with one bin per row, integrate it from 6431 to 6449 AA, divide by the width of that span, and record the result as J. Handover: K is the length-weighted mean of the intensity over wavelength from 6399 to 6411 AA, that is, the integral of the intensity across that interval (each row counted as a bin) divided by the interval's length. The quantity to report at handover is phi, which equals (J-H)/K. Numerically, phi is -0.07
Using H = 168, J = 157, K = 164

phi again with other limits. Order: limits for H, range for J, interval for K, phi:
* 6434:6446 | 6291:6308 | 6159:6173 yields 0.12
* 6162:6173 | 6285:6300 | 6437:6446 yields 0.00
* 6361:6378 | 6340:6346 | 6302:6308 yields 0.04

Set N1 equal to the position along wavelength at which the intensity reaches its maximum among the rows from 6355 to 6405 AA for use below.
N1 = 6385.73 AA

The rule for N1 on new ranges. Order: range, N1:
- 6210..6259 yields 6226.02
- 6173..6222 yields 6191.71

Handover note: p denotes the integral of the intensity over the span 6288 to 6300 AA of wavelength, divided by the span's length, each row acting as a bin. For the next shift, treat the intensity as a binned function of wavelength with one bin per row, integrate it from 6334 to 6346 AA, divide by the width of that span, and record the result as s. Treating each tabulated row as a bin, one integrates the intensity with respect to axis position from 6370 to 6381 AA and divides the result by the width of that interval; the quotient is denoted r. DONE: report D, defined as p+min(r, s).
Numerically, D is 322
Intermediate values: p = 156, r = 166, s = 177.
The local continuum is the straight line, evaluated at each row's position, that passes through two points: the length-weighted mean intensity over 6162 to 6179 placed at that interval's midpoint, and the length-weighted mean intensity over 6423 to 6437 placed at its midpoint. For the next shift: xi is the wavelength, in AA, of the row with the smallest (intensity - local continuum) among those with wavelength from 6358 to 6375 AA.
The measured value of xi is 6373.98 AA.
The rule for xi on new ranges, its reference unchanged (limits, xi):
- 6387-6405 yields 6400.45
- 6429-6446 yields 6441.85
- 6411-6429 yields 6412.25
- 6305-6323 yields 6309.73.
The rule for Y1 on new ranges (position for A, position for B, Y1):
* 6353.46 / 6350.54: 154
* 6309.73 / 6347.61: 149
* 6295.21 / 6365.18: 175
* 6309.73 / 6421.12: 149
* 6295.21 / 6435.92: 162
